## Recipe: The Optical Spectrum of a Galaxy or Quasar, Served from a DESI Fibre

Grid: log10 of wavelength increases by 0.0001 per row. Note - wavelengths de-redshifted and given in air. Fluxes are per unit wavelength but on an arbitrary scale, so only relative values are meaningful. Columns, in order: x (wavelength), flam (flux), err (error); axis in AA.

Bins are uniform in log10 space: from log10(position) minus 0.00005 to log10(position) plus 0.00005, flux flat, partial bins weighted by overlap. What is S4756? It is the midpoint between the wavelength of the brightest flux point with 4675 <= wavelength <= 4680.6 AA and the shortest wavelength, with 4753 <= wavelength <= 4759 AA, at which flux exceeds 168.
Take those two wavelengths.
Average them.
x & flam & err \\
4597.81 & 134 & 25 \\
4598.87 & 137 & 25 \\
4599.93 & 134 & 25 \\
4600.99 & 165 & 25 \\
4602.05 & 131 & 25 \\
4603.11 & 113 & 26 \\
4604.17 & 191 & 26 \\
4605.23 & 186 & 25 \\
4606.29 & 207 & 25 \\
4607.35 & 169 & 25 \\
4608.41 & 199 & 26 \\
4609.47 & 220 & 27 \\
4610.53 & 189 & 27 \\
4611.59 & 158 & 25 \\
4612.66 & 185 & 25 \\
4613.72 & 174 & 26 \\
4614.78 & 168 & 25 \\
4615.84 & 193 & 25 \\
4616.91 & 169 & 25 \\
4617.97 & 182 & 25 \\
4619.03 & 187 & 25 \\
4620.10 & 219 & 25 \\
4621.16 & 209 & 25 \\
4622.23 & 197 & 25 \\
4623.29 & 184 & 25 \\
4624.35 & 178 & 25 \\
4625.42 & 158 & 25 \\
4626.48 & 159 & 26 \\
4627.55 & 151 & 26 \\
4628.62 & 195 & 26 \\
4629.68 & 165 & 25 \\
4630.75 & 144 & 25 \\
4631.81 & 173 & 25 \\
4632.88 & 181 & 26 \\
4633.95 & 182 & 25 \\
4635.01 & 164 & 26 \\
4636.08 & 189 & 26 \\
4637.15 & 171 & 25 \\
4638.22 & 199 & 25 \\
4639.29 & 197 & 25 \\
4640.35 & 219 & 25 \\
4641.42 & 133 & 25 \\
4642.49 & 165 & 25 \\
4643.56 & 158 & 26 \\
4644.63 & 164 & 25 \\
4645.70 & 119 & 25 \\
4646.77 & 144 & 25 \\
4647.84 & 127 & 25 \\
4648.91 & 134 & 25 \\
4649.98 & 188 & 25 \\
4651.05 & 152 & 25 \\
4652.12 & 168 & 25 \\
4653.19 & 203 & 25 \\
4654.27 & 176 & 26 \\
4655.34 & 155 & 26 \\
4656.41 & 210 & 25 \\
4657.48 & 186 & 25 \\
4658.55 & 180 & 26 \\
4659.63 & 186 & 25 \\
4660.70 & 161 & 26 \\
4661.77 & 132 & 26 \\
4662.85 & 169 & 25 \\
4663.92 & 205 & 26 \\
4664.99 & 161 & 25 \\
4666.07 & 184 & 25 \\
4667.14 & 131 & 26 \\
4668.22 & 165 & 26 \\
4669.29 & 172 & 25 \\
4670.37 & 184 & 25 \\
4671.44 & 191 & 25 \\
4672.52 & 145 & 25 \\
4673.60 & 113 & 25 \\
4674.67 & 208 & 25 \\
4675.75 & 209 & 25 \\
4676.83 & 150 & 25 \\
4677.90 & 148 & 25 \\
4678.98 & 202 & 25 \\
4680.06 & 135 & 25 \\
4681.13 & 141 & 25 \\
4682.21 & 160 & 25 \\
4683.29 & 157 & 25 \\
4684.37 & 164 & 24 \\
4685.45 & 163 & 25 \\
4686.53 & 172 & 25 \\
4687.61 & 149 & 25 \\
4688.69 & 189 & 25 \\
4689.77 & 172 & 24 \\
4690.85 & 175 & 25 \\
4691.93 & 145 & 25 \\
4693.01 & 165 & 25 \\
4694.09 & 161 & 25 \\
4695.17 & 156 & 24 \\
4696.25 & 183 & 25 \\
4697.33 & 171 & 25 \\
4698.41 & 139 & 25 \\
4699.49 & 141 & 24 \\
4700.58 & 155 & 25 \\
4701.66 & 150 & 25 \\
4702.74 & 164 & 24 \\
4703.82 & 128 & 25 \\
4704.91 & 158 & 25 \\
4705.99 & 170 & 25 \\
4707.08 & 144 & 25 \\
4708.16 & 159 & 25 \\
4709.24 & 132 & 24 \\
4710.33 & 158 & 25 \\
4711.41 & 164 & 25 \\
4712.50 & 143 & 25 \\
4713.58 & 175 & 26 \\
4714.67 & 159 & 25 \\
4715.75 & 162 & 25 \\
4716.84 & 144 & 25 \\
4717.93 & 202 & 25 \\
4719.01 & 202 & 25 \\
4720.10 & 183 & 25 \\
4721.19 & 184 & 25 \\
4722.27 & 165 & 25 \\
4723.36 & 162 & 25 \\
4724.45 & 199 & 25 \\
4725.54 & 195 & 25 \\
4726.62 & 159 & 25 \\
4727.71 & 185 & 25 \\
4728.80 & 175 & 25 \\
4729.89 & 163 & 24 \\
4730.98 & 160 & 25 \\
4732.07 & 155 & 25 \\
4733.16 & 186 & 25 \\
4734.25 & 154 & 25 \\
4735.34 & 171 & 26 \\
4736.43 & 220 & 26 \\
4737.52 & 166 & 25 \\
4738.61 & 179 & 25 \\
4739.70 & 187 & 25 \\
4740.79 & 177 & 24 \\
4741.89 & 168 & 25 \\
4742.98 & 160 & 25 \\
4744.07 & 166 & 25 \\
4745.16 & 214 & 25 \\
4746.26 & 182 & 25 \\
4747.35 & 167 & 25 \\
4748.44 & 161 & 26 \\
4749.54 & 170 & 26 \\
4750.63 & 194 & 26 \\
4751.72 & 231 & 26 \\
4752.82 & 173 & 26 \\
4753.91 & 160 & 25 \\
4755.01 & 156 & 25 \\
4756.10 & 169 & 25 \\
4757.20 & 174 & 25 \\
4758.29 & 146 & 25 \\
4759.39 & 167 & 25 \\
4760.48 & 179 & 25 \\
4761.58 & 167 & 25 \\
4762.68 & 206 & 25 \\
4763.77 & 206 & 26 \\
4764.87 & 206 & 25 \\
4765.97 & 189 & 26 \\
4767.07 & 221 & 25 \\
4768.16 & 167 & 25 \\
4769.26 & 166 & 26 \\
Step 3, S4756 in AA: 4715.9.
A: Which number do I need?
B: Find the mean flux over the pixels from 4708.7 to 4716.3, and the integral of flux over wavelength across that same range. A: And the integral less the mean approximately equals 1030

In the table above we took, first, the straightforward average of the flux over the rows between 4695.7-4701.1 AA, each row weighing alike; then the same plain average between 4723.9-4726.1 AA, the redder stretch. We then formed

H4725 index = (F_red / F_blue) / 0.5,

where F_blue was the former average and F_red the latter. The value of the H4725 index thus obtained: 2.50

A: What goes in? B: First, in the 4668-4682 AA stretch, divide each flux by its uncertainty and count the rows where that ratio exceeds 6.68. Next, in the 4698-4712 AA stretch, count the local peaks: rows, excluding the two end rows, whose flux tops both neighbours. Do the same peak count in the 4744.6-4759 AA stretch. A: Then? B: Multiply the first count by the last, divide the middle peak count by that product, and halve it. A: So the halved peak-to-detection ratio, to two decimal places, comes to 0.17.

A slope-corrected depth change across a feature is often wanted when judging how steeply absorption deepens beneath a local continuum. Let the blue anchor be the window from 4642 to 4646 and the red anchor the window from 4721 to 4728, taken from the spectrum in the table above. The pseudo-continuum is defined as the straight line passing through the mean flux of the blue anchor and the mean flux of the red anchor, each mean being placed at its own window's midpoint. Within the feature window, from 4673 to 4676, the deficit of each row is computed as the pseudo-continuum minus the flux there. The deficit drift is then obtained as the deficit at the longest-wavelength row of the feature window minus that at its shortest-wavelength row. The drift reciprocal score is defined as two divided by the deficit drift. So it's 0.0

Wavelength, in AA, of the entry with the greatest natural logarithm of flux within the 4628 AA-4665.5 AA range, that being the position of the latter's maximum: 4640.35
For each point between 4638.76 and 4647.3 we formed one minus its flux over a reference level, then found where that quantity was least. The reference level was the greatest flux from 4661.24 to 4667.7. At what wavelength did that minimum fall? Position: 4640.35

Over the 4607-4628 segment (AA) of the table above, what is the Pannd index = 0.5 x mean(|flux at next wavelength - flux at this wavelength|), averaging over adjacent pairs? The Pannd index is 8.6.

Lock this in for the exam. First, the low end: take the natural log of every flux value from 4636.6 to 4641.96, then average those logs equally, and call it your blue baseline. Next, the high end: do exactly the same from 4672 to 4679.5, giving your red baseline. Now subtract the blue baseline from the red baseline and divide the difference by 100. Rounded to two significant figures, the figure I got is -0.0010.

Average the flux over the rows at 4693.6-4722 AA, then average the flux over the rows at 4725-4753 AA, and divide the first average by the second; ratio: 0.91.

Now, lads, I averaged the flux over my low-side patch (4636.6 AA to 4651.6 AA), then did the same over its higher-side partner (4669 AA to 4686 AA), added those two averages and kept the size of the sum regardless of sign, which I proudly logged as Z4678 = 327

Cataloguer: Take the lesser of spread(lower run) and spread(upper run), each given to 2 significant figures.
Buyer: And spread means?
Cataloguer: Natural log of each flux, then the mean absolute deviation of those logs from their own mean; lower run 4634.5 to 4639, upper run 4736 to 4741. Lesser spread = 0.073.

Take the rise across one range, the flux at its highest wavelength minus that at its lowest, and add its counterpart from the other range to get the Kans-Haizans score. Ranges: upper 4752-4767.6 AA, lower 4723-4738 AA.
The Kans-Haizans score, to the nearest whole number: 52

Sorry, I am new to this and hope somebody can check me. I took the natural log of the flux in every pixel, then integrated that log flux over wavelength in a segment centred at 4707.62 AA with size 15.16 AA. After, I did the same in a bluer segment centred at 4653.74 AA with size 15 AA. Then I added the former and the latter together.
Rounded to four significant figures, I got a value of 153.2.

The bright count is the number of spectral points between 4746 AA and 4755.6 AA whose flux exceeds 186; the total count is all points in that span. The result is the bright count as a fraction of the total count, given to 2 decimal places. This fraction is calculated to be 0.22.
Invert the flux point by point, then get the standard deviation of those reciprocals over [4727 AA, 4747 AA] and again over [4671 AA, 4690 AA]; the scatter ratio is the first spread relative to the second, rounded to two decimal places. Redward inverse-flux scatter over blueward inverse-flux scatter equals 0.53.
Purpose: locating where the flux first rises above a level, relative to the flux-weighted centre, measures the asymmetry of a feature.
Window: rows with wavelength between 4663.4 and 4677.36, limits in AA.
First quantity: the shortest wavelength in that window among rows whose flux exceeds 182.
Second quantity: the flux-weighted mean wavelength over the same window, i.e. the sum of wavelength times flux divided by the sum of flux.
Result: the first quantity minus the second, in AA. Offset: -6.4 AA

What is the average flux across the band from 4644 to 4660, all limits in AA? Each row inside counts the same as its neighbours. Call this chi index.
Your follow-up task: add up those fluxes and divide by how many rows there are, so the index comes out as 166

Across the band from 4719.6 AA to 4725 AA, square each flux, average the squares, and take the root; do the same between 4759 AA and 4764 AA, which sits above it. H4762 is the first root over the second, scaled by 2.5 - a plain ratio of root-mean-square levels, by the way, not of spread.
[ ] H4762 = 2.4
